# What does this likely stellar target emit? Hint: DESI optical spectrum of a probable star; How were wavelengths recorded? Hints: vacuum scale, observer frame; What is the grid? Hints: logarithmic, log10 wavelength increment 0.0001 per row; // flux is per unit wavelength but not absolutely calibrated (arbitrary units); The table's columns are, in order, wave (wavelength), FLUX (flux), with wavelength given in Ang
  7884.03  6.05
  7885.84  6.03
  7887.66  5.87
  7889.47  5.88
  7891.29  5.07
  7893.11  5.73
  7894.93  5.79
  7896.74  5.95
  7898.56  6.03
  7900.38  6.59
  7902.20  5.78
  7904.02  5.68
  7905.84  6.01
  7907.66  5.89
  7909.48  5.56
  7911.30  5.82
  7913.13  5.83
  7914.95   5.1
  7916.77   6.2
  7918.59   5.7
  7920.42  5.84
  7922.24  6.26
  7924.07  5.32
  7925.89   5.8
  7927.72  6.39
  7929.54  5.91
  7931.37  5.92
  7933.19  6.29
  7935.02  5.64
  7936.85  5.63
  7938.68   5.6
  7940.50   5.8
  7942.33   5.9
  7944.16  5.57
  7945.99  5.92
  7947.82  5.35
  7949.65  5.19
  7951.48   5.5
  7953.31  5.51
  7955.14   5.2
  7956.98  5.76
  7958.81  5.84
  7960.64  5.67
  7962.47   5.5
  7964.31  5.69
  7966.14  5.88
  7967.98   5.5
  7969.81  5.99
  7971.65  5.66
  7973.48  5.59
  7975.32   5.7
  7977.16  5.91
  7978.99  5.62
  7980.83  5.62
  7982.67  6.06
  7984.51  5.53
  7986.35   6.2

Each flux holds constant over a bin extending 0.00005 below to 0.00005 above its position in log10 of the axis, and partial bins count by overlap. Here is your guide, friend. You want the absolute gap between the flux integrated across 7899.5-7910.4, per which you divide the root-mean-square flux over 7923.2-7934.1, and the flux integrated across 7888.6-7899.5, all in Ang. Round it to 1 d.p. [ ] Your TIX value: 62.5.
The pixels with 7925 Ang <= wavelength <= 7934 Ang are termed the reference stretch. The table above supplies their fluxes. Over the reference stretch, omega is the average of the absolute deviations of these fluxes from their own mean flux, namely 0.22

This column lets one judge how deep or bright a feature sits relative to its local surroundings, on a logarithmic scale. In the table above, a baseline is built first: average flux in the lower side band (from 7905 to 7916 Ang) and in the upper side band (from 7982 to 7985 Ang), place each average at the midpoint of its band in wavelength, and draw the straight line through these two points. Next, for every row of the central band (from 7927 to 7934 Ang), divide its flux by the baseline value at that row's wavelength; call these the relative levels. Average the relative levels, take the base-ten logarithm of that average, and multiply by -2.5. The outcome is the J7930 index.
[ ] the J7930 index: -0.07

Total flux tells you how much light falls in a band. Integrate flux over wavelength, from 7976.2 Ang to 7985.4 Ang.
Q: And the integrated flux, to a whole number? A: 53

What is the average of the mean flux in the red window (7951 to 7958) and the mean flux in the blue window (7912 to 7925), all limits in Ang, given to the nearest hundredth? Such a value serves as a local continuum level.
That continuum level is 5.62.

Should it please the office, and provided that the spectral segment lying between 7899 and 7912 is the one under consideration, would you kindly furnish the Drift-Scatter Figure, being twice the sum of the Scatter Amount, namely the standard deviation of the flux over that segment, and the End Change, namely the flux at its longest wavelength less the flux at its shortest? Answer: -0.9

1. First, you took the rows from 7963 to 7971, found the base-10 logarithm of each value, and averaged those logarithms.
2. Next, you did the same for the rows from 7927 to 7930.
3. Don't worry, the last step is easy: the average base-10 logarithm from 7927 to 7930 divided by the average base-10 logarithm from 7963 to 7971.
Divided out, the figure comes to 1.04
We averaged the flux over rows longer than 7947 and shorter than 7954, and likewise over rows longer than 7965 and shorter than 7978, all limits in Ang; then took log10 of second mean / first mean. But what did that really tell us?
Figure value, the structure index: 0.028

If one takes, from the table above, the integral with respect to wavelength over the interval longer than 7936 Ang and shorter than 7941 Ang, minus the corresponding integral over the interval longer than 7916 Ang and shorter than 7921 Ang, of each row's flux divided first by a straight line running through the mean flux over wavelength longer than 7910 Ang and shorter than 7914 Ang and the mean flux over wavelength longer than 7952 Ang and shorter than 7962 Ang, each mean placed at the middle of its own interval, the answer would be -0.1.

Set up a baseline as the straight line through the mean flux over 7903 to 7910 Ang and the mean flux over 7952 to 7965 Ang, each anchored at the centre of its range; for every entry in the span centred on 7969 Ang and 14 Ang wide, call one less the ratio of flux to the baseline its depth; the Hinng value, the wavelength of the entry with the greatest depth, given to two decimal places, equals 7962.47 Ang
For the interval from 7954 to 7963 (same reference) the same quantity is 7955.14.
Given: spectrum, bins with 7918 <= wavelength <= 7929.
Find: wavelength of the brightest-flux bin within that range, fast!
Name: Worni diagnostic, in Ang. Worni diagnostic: 7927.72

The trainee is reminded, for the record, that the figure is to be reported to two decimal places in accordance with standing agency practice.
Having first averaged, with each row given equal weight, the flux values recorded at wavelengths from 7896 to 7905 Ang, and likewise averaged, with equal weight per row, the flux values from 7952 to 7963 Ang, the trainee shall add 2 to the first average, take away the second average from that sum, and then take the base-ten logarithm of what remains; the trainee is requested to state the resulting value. 0.38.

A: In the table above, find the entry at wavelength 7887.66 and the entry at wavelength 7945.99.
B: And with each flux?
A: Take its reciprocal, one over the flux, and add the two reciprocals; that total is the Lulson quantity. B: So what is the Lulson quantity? 0.339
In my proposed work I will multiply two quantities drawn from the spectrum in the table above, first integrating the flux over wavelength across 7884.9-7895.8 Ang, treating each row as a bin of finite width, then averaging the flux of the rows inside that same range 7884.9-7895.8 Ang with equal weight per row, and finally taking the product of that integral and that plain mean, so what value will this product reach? 358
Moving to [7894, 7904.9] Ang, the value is 389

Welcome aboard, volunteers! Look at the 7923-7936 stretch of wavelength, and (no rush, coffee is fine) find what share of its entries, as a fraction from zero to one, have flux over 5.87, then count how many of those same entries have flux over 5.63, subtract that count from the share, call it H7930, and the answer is -5.4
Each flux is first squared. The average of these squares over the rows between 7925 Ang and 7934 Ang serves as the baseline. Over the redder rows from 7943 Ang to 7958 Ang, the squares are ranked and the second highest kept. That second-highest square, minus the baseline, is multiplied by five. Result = -18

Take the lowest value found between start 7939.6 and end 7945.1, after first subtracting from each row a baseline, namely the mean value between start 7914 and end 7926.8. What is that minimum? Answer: -0.18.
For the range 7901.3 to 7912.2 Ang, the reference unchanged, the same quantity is -0.19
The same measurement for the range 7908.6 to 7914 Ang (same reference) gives -0.19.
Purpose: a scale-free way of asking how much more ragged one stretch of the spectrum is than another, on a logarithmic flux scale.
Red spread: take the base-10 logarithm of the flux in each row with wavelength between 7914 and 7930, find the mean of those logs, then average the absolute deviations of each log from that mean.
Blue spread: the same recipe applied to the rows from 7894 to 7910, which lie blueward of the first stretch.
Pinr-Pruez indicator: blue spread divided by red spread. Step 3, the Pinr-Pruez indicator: 0.61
